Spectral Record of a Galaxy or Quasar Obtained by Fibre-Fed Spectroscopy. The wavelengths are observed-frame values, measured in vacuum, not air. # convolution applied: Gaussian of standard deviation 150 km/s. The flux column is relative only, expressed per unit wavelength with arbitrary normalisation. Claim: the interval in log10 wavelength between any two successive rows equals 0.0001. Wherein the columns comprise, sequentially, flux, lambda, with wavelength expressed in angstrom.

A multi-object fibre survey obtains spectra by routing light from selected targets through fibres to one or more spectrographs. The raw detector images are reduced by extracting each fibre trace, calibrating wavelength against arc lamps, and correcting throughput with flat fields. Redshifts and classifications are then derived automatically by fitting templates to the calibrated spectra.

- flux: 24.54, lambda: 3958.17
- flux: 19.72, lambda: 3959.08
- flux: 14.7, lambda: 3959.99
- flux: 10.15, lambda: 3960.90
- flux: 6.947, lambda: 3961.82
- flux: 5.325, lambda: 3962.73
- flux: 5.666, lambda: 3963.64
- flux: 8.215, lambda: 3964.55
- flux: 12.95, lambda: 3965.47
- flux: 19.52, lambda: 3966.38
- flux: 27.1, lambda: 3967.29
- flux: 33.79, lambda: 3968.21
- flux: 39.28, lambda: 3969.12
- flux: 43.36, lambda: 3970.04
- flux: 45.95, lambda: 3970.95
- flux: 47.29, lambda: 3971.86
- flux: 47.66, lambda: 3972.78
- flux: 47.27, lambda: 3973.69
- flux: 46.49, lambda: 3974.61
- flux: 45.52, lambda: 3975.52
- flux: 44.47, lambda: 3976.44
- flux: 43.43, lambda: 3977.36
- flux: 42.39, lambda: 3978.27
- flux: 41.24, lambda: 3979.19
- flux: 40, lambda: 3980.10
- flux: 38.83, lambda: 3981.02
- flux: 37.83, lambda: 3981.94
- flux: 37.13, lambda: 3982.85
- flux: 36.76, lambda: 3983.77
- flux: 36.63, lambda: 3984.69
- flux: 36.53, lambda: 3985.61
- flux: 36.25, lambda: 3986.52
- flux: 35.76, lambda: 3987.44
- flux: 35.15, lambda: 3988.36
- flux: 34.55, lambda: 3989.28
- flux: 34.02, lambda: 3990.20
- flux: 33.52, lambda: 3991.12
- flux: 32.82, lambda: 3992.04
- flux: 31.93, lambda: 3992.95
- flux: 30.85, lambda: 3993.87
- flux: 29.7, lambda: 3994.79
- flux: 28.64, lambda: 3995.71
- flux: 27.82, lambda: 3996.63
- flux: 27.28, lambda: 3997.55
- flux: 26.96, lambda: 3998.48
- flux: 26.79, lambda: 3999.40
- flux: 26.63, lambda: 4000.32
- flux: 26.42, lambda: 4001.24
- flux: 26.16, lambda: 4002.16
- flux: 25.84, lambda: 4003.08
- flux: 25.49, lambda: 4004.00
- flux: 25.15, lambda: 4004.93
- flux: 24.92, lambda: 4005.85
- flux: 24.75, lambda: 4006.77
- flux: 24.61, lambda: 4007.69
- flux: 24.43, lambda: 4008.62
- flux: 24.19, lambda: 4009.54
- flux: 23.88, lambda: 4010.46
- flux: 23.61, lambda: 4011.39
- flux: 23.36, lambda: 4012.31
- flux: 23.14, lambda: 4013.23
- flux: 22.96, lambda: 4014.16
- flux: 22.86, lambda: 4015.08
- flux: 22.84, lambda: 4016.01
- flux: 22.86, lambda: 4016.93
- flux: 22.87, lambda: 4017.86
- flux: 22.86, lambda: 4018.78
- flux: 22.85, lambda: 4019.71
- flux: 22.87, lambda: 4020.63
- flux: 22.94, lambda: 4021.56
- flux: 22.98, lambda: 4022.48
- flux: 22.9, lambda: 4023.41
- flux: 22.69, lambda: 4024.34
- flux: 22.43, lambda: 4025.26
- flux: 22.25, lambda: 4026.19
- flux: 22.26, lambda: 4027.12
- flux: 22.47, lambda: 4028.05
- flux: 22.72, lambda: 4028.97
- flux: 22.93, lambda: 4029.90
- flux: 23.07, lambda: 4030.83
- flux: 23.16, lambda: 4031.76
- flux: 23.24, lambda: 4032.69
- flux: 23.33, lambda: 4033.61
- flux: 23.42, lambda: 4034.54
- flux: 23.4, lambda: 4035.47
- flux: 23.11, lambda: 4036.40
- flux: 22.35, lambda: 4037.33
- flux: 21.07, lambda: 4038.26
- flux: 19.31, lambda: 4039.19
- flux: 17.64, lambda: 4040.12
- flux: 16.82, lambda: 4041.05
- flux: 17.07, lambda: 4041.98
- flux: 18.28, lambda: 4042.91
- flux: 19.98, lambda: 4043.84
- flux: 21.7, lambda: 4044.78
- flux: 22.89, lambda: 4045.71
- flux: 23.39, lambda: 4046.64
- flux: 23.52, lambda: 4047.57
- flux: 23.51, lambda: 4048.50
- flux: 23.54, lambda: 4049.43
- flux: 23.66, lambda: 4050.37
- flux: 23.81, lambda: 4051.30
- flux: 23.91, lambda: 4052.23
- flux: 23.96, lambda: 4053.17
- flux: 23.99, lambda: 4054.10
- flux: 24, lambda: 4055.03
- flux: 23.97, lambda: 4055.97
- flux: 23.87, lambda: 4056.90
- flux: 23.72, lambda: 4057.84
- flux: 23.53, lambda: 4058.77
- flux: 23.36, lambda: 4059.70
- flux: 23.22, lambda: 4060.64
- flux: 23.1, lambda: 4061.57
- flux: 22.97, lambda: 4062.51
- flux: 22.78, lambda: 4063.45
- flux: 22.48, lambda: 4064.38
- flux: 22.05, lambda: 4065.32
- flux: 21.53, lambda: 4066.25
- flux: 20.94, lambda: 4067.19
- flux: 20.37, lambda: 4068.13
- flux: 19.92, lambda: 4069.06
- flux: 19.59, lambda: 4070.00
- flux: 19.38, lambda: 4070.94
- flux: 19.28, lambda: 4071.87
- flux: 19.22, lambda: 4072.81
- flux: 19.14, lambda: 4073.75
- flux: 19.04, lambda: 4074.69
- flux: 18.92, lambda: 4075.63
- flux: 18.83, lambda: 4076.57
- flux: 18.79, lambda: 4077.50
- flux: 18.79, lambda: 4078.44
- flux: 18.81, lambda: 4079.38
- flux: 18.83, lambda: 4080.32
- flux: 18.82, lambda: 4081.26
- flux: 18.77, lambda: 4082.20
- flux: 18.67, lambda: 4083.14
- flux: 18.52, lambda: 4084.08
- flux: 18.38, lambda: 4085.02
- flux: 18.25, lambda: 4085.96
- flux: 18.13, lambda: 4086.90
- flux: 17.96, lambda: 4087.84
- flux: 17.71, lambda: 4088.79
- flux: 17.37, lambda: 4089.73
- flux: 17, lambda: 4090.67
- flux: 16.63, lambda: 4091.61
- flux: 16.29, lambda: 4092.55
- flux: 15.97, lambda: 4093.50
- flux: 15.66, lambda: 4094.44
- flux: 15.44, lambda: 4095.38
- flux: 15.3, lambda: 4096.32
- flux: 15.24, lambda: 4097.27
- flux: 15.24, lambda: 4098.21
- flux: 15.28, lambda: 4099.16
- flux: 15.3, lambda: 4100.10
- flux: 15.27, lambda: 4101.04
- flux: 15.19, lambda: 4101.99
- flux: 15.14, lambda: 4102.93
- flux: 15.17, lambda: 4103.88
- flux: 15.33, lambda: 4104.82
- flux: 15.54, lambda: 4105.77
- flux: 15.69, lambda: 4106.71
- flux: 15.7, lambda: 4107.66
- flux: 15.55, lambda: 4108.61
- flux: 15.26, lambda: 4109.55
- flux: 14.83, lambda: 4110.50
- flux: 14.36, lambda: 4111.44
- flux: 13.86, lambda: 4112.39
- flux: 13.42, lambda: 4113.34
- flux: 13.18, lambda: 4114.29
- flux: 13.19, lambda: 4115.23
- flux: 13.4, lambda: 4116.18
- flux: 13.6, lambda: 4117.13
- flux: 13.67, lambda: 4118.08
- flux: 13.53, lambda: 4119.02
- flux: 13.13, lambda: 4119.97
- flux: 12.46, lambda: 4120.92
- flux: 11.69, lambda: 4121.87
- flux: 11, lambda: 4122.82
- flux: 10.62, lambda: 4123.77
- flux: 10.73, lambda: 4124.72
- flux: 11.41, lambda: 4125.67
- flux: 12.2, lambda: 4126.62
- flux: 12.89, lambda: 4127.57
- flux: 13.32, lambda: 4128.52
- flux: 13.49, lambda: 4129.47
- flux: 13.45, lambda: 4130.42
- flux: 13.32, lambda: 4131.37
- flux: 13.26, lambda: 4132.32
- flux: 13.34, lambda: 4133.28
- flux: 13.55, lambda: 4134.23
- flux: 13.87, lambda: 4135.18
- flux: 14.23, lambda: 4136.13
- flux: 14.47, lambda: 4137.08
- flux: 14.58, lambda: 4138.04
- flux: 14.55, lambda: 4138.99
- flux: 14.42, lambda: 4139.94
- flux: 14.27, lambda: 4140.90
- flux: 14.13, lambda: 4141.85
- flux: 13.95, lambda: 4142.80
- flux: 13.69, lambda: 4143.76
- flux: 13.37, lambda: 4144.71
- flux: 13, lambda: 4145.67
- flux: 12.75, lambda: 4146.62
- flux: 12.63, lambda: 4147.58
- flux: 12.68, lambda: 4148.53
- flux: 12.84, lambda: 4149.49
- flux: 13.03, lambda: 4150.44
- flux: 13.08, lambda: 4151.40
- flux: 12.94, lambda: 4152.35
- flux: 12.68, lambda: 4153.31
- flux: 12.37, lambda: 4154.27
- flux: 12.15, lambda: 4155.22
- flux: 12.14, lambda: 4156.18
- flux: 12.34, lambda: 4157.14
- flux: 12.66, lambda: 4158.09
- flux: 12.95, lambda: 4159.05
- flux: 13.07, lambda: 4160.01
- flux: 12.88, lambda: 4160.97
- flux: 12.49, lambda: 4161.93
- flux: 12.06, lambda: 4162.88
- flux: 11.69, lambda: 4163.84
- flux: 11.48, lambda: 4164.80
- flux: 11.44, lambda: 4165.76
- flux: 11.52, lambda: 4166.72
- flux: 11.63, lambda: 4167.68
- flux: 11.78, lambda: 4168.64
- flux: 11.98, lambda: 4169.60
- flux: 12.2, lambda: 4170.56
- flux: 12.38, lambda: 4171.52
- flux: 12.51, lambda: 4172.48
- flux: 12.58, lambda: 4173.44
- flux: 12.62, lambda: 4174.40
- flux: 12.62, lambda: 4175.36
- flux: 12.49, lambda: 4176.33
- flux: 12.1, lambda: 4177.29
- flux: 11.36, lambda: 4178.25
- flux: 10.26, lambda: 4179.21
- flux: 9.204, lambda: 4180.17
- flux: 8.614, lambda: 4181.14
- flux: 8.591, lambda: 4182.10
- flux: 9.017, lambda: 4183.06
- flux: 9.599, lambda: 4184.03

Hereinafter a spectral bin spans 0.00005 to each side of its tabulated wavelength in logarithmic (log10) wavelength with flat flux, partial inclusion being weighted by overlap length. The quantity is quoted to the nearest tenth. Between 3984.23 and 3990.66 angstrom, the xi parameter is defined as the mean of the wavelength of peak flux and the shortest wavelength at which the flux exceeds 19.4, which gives 3984.7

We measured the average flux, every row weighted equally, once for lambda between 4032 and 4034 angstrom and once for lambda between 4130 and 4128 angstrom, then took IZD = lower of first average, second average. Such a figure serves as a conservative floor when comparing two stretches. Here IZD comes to 13.4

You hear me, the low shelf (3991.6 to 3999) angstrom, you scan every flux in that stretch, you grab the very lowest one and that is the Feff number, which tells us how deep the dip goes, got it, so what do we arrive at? 26.96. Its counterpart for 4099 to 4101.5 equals 15.27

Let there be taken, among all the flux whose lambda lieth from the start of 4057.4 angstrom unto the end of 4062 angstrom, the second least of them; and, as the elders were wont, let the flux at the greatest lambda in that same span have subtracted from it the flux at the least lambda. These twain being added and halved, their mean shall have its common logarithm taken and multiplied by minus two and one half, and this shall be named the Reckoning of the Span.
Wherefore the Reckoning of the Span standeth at -2.6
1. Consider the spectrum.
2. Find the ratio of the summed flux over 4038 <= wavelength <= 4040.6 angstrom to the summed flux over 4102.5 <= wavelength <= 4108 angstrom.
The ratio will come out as 0.63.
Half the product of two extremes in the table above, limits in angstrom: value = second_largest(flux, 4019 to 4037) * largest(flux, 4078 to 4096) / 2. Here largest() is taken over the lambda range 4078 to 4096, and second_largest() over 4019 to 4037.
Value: 220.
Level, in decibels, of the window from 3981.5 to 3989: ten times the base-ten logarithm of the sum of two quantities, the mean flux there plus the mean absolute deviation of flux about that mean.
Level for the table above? 15.7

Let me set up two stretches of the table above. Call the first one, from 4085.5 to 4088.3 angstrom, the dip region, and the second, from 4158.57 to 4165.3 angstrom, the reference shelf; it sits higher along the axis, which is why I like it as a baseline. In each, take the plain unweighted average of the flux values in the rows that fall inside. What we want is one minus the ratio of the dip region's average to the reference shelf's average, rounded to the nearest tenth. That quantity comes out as -0.5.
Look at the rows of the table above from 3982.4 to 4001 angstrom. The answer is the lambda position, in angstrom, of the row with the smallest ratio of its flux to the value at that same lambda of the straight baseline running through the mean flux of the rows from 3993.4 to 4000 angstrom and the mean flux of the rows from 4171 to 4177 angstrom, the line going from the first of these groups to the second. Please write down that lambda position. 4000.32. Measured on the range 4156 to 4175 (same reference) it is 4164.80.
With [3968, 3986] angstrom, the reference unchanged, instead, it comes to 3968.21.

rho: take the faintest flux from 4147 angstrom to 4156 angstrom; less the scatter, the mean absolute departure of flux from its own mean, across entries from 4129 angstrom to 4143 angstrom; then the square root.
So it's 3.42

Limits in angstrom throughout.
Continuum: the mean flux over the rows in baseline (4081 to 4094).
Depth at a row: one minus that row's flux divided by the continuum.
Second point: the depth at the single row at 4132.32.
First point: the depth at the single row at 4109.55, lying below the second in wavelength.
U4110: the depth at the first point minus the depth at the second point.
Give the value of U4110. -0.11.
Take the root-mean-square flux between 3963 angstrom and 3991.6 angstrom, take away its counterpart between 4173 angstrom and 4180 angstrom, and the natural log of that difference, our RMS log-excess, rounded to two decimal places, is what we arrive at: 3.24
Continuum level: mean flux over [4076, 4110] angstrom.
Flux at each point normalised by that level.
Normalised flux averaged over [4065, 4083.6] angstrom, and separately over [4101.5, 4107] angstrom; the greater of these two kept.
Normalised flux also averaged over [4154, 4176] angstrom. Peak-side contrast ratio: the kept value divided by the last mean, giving 1.6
